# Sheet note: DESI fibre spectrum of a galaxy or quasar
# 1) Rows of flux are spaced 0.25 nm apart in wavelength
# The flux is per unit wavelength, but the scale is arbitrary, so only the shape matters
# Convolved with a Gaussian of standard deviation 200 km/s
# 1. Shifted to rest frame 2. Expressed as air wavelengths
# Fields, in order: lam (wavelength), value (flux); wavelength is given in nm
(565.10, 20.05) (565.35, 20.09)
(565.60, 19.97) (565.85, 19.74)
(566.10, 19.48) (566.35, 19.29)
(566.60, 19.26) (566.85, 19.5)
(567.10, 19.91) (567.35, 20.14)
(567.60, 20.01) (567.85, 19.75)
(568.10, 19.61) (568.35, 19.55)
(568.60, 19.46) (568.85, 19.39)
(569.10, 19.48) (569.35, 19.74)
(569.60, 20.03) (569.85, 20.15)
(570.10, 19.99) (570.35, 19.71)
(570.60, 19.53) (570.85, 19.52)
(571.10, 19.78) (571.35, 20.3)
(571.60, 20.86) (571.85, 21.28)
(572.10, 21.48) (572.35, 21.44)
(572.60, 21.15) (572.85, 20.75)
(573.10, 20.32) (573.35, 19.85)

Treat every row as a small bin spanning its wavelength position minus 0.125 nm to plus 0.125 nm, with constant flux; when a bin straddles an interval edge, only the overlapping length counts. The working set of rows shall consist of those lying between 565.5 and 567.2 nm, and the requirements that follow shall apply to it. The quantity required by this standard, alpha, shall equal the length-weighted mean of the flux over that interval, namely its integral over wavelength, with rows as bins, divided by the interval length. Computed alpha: 19.6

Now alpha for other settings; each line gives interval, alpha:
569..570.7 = 19.8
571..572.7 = 20.9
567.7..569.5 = 19.6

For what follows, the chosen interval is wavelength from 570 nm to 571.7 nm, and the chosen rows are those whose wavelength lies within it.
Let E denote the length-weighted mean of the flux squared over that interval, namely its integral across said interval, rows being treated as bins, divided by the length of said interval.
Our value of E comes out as 398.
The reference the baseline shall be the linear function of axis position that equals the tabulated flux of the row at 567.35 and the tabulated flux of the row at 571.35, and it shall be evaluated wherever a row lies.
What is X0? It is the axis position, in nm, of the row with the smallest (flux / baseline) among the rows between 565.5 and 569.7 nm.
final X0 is 566.60 nm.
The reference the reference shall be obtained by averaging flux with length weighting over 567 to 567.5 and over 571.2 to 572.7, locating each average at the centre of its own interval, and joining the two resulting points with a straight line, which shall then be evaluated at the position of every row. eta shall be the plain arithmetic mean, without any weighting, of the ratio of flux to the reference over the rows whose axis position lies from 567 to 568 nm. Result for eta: 0.99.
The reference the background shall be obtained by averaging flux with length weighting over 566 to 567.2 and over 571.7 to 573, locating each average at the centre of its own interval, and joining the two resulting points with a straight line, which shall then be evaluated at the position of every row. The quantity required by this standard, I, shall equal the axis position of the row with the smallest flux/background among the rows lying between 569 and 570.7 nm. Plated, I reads 570.60 nm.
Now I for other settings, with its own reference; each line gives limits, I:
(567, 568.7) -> 568.60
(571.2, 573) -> 571.35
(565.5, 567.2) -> 566.60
